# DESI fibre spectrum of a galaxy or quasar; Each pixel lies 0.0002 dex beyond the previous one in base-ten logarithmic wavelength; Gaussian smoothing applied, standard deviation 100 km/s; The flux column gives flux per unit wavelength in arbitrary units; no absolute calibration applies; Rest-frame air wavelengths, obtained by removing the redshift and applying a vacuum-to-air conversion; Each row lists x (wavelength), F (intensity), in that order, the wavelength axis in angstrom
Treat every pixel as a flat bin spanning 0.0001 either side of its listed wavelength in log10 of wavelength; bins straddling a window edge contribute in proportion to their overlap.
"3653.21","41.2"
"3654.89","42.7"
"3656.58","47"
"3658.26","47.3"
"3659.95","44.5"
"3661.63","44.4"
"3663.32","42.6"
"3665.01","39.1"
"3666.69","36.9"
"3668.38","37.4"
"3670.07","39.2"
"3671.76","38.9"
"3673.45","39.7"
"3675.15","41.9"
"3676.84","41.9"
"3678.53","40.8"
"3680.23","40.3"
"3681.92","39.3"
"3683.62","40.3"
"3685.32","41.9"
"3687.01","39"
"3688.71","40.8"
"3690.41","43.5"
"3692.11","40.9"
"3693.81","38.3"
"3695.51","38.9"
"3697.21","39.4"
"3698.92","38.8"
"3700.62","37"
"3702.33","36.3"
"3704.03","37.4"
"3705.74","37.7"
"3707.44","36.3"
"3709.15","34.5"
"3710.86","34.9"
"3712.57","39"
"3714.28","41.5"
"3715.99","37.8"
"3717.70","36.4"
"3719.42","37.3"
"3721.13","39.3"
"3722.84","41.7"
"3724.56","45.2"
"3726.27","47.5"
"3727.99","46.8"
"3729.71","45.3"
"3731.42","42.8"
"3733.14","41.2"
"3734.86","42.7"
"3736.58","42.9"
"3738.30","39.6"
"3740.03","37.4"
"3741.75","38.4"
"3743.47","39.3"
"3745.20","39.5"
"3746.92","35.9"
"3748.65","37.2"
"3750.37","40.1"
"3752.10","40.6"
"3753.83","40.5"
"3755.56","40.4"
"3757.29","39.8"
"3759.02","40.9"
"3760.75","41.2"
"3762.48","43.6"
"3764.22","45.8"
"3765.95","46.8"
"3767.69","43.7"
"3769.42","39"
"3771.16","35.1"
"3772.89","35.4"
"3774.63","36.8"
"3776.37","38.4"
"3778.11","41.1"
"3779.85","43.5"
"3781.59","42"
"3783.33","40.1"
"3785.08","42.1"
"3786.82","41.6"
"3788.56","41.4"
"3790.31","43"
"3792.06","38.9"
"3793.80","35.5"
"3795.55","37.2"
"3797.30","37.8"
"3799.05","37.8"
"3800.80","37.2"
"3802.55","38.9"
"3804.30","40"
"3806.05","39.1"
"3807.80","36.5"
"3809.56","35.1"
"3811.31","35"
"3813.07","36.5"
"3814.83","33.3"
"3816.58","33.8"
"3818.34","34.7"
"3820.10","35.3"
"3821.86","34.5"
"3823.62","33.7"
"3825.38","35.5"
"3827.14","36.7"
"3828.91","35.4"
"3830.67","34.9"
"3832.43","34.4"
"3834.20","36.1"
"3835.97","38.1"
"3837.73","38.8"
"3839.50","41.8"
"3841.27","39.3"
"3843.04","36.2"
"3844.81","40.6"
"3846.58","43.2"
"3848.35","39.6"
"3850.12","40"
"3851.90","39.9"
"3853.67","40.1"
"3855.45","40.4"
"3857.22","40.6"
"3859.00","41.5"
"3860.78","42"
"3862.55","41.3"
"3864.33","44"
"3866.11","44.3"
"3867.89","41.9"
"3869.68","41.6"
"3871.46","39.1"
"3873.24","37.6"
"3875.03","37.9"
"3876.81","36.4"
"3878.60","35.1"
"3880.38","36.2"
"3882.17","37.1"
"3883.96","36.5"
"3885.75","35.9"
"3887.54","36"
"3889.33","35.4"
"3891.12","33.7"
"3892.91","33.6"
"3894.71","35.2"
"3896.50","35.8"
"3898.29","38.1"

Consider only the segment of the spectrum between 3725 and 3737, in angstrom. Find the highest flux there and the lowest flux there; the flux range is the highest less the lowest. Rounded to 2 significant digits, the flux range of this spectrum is 6.3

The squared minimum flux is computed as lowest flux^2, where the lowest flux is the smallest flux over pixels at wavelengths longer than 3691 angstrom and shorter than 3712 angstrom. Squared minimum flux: 1190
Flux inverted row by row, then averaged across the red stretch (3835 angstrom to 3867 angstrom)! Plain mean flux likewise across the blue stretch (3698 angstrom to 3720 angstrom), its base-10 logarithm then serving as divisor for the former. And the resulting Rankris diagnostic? 0.0157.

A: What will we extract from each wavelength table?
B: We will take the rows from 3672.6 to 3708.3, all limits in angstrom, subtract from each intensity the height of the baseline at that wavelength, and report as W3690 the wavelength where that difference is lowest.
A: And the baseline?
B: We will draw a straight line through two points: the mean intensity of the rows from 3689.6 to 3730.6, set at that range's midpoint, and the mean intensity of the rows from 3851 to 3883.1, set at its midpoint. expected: 3707.44 angstrom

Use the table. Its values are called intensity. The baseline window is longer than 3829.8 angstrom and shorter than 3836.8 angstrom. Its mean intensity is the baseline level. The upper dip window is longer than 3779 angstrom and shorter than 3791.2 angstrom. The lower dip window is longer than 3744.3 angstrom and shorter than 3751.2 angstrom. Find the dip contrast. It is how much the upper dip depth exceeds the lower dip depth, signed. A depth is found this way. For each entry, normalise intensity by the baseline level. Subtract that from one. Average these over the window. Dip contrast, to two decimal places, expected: -0.11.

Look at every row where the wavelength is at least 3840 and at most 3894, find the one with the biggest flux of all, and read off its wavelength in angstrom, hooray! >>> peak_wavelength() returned 3866.11 angstrom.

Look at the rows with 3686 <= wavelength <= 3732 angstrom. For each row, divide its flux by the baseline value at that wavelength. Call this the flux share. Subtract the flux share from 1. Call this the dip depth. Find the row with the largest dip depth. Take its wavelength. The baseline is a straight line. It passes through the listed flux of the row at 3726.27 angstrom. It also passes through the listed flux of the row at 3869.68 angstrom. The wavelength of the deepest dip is 3709.15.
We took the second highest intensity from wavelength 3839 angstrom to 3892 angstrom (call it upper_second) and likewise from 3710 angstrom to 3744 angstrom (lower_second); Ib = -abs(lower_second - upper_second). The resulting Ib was -2.80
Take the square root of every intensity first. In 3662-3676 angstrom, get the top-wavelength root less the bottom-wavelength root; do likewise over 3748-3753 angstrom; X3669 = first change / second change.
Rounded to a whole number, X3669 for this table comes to 0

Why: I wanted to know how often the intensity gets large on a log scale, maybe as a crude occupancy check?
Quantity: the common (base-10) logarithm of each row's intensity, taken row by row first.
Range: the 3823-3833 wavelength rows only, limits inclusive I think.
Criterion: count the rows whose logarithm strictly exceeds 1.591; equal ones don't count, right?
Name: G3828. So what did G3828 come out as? 0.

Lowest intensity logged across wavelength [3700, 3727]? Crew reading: 34.5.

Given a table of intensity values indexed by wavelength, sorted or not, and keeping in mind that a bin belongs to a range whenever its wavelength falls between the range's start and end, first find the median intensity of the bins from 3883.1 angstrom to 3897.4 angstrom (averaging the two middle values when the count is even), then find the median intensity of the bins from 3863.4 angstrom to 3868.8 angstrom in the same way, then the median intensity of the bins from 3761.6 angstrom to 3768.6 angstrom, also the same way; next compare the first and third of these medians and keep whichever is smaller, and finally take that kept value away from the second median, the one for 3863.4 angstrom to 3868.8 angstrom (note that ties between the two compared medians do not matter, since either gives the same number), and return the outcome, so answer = 8.4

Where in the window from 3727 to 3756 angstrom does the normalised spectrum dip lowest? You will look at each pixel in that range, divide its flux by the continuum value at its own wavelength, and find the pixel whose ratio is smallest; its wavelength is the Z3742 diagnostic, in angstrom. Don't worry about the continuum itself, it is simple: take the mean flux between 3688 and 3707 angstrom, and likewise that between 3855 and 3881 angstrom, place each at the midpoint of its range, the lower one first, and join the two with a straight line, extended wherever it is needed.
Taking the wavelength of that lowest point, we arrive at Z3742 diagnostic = 3746.92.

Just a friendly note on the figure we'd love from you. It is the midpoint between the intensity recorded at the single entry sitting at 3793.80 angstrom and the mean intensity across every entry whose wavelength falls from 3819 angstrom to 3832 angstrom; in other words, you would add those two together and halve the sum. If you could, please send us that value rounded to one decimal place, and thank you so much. 35.3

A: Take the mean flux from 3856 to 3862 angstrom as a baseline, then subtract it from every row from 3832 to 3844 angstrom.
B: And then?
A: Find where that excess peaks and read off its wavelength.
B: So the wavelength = 3839.50 angstrom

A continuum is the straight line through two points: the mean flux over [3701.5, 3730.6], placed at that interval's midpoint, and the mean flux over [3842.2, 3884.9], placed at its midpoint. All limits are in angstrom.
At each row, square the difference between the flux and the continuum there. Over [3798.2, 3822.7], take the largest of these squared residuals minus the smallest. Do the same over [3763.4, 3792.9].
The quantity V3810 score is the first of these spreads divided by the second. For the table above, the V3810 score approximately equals 0.8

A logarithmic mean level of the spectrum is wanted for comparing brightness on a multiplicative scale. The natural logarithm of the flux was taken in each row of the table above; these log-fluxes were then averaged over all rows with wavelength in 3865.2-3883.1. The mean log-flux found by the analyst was 3.65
